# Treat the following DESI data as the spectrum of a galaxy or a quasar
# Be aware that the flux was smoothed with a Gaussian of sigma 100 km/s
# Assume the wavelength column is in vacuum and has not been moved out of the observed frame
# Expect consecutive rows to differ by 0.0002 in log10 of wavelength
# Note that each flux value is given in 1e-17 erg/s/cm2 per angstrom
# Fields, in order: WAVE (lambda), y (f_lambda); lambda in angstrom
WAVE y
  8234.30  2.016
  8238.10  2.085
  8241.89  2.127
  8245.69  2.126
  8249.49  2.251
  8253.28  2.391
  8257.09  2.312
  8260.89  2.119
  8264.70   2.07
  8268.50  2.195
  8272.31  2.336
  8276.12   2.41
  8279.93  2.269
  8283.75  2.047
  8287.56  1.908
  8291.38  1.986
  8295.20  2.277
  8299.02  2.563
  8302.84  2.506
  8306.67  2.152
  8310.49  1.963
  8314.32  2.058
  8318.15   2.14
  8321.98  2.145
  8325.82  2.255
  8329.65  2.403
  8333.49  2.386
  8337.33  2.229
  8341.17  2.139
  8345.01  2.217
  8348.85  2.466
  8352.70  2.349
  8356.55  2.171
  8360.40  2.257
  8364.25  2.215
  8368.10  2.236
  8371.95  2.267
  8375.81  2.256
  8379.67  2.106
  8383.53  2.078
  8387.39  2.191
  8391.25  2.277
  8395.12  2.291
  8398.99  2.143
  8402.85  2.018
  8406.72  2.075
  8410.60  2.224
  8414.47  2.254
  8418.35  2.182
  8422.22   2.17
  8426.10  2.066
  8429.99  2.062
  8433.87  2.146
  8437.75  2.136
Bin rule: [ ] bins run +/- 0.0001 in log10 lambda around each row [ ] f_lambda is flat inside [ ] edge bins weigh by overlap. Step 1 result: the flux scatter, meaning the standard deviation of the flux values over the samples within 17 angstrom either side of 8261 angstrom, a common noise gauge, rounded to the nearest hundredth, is 0.12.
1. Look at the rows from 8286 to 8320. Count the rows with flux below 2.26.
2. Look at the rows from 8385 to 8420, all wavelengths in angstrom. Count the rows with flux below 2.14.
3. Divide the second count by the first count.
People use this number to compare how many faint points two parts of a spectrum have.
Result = 0.33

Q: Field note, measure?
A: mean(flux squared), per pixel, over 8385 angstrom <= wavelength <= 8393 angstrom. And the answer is 5.0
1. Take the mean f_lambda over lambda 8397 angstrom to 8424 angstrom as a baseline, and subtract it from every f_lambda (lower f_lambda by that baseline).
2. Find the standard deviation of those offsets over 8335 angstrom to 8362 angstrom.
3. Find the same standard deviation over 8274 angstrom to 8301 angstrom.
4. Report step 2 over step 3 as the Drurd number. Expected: 0.47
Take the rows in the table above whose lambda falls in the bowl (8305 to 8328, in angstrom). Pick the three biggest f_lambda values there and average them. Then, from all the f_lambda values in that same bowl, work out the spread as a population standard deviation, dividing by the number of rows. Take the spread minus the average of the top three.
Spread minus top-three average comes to -2.09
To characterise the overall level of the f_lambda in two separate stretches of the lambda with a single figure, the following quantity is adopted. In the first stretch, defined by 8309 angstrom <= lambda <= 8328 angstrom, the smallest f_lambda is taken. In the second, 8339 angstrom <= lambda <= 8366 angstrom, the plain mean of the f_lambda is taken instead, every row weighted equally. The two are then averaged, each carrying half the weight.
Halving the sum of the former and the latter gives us 2.11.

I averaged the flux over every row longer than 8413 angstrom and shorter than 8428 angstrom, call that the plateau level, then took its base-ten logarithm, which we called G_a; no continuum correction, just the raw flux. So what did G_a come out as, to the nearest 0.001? 0.336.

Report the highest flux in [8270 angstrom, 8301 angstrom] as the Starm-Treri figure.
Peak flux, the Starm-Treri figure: 2.563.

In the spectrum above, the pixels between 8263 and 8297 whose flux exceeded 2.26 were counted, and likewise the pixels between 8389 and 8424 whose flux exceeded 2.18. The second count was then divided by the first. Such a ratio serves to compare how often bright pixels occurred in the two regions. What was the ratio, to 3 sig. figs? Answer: 1.25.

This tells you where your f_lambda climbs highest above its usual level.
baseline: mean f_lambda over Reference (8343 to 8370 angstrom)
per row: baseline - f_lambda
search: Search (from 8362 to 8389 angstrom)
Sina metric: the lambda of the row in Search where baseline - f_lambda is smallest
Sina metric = 8371.95 angstrom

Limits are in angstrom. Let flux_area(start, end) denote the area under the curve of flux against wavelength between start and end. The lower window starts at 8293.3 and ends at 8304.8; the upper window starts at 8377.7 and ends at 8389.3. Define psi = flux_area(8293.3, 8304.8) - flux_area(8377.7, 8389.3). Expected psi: 3.5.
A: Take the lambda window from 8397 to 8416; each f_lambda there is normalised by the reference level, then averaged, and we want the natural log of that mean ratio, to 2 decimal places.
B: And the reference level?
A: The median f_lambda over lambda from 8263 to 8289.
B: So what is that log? -0.02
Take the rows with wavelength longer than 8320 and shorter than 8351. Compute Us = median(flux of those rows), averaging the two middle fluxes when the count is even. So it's 2.24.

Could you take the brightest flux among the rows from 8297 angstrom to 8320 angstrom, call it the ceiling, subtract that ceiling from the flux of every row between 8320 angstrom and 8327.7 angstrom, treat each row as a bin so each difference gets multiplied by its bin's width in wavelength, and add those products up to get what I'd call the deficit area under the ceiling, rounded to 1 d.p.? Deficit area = -2.8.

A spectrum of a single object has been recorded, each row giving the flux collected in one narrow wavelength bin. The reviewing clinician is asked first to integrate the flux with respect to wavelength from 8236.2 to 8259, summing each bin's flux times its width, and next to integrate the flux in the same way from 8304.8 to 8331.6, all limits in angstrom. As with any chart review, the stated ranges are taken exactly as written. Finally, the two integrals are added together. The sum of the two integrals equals 108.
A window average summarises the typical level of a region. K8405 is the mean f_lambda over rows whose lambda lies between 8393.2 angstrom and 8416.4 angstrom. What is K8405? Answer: 2.17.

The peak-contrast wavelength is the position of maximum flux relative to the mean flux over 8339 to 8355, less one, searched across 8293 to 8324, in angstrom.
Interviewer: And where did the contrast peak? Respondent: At 8299.02 angstrom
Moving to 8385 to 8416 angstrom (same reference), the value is 8395.12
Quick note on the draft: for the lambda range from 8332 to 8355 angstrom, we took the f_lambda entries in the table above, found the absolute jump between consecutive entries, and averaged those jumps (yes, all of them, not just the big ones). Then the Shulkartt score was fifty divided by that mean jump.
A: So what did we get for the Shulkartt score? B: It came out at 362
